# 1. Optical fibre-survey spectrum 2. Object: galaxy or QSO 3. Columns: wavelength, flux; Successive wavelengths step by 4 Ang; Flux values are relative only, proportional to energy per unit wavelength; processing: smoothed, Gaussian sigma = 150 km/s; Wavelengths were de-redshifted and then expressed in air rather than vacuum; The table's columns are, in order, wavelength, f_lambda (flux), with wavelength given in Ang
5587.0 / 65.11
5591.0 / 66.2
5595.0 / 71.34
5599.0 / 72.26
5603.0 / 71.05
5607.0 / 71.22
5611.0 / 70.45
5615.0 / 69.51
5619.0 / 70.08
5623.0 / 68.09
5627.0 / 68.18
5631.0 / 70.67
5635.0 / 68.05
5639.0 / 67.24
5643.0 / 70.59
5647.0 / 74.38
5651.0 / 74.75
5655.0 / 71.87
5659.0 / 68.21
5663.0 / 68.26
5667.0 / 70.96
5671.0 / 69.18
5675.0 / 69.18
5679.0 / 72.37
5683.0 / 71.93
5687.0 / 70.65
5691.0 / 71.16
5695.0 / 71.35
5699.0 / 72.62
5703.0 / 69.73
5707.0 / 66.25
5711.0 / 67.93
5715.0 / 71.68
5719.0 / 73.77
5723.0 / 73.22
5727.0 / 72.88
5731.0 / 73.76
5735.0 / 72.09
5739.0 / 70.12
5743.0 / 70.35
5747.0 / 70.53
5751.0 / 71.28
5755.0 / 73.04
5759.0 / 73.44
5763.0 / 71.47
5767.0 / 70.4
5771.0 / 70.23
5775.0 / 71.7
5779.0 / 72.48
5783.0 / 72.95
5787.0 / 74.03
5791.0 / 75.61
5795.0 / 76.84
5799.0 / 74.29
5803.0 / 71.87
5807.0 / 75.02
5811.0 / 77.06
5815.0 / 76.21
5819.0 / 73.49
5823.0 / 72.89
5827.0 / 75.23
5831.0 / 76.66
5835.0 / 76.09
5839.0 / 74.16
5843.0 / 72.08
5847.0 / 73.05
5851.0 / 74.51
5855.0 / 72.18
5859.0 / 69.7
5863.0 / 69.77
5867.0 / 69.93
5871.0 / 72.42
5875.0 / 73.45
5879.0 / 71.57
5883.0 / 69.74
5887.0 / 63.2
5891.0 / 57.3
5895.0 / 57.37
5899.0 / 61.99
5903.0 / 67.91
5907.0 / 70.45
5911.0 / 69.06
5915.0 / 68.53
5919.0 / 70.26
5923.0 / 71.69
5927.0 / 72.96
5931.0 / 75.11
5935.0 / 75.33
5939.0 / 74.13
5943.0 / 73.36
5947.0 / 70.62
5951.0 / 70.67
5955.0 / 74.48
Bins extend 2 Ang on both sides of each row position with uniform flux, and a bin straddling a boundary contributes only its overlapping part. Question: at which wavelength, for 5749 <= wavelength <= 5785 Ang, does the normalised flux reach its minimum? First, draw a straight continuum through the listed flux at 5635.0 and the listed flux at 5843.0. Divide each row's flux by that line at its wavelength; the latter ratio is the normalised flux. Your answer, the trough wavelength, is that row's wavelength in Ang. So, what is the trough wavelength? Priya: 5771.0 Ang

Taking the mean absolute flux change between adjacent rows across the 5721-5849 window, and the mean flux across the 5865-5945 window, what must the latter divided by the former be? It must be 51.6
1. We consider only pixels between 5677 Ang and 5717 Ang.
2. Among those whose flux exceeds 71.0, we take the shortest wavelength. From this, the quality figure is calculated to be 5679.0 Ang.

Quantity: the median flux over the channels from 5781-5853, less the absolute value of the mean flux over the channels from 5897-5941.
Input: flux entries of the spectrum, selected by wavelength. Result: 4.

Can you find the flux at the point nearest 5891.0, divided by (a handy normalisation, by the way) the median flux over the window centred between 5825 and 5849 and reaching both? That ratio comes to 0.77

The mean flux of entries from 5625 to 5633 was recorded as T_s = 69.4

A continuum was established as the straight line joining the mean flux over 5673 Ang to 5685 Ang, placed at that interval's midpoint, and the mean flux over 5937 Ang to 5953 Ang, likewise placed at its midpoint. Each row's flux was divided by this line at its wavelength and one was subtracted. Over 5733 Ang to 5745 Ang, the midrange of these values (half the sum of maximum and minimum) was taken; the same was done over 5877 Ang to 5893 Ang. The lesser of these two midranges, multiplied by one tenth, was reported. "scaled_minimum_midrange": -0.010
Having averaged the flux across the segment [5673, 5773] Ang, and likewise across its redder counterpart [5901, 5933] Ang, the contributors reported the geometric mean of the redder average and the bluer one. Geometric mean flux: 71.0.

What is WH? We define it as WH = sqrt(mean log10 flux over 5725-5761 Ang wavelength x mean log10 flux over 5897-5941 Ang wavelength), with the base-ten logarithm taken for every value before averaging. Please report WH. 1.85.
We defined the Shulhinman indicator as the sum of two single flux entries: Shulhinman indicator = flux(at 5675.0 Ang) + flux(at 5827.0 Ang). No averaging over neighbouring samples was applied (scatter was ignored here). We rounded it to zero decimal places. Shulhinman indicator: 144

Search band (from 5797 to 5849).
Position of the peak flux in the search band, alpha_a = 5811.0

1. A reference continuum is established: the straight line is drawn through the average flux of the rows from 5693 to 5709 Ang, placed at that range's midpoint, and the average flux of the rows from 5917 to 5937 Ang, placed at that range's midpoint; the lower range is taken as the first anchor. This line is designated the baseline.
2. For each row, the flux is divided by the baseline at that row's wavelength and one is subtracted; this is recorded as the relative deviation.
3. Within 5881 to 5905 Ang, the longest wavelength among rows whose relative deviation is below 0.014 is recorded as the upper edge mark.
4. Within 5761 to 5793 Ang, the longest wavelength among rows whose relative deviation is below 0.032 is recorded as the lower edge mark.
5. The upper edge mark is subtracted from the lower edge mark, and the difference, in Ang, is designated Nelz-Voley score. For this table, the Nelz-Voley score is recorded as -120 Ang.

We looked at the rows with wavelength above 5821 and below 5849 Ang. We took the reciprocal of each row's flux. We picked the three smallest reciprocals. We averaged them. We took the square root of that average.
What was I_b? 0.115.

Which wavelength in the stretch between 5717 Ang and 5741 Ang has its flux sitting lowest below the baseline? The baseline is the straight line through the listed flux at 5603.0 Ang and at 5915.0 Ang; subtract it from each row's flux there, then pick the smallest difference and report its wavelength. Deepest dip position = 5739.0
